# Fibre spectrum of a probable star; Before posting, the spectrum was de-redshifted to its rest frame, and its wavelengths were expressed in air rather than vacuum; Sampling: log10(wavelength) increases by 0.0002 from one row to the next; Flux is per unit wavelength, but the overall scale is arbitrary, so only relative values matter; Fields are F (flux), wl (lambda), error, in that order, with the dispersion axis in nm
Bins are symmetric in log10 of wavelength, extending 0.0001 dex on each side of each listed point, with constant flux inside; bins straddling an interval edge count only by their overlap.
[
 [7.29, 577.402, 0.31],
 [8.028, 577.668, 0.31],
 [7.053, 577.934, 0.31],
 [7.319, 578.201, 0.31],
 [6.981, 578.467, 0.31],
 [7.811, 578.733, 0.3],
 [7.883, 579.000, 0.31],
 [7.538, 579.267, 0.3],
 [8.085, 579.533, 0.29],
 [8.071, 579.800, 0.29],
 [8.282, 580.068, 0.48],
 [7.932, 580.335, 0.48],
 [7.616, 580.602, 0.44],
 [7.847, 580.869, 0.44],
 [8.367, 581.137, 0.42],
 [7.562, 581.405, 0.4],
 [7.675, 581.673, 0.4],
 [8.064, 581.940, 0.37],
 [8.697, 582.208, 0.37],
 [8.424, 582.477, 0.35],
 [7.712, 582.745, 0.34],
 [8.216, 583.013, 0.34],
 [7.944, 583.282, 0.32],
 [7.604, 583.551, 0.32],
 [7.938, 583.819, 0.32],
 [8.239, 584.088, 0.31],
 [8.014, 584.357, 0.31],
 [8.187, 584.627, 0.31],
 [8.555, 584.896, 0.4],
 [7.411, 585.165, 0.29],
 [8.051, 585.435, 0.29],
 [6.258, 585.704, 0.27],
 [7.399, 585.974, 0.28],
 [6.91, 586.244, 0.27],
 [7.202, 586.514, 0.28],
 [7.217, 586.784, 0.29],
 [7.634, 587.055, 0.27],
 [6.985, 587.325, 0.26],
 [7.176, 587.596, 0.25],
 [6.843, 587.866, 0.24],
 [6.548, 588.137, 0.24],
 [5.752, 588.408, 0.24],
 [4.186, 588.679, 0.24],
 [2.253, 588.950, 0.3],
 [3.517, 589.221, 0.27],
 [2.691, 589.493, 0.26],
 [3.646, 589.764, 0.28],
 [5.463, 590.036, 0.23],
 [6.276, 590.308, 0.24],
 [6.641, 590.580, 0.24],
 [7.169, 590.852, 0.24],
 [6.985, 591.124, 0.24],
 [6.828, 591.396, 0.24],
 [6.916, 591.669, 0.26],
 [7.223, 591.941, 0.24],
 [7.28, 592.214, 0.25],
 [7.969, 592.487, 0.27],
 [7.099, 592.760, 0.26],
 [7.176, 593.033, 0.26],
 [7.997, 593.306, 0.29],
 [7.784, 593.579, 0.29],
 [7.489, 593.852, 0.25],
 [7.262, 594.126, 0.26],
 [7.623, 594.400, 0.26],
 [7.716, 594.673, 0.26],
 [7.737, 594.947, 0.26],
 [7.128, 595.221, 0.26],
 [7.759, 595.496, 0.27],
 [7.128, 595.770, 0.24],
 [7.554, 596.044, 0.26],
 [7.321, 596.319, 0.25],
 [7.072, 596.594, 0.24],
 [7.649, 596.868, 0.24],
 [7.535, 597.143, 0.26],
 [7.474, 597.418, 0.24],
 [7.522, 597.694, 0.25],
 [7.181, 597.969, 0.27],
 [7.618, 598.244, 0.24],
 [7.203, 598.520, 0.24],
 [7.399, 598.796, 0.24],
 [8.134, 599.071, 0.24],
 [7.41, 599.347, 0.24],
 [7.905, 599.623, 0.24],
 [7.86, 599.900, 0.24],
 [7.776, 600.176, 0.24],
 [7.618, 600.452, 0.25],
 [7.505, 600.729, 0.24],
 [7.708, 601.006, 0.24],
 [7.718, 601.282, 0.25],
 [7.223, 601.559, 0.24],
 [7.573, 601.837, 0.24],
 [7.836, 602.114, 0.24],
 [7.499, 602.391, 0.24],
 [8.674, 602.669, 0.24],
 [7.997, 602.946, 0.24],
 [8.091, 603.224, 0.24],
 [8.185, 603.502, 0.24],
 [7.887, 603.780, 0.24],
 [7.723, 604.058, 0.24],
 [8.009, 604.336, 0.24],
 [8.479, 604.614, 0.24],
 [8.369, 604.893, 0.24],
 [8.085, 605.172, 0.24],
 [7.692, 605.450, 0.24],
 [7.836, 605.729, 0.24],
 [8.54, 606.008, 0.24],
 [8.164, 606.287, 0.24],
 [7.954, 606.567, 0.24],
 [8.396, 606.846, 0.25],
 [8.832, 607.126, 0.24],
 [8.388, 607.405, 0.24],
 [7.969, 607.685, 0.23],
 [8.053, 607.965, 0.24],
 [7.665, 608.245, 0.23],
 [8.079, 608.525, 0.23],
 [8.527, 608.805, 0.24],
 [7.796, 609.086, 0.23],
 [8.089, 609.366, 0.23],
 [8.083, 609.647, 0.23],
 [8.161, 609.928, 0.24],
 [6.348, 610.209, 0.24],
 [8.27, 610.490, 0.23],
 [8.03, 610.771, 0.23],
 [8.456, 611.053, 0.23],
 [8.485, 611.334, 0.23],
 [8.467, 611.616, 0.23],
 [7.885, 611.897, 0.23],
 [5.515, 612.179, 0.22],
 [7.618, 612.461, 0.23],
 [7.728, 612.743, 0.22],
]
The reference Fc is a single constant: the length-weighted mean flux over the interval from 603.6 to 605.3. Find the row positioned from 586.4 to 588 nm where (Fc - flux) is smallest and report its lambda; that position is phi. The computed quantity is 587.055 nm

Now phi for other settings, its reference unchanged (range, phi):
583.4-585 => 584.896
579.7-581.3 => 581.137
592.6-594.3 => 593.306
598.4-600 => 599.071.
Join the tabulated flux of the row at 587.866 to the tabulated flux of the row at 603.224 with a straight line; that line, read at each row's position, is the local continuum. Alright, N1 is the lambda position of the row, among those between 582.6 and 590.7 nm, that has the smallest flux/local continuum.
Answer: 588.950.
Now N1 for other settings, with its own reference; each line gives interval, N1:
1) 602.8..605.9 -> 605.450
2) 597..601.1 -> 598.520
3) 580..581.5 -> 581.405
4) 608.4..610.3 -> 610.209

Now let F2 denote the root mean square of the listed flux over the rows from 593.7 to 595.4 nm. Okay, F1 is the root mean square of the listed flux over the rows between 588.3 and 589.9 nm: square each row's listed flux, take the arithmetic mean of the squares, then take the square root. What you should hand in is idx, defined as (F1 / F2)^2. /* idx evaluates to 0.3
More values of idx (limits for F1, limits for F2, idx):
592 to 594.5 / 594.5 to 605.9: 1.0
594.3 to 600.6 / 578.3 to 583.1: 0.9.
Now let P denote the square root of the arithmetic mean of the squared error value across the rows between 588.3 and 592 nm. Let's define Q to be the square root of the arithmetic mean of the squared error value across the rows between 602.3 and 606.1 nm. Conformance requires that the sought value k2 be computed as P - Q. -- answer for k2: 0.0122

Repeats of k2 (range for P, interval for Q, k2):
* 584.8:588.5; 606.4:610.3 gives 0.0426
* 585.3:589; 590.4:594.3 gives 0.0095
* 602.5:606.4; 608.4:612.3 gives 0.0085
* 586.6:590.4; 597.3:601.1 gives 0.0150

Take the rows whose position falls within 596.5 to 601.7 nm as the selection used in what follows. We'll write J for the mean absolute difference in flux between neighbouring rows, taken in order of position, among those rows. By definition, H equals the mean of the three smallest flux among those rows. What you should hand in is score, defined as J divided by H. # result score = 0.041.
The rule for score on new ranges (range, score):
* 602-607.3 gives 0.049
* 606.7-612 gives 0.067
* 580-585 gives 0.050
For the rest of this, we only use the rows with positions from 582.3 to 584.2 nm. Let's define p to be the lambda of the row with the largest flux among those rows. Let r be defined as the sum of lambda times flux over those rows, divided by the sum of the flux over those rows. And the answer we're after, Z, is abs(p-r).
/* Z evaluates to 0.80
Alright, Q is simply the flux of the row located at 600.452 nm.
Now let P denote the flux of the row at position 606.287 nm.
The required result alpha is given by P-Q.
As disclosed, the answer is 0.5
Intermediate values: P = 8.164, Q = 7.618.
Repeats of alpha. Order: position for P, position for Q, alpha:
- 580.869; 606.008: -0.7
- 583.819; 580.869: 0.1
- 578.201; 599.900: -0.5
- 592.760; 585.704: 0.8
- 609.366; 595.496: 0.3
